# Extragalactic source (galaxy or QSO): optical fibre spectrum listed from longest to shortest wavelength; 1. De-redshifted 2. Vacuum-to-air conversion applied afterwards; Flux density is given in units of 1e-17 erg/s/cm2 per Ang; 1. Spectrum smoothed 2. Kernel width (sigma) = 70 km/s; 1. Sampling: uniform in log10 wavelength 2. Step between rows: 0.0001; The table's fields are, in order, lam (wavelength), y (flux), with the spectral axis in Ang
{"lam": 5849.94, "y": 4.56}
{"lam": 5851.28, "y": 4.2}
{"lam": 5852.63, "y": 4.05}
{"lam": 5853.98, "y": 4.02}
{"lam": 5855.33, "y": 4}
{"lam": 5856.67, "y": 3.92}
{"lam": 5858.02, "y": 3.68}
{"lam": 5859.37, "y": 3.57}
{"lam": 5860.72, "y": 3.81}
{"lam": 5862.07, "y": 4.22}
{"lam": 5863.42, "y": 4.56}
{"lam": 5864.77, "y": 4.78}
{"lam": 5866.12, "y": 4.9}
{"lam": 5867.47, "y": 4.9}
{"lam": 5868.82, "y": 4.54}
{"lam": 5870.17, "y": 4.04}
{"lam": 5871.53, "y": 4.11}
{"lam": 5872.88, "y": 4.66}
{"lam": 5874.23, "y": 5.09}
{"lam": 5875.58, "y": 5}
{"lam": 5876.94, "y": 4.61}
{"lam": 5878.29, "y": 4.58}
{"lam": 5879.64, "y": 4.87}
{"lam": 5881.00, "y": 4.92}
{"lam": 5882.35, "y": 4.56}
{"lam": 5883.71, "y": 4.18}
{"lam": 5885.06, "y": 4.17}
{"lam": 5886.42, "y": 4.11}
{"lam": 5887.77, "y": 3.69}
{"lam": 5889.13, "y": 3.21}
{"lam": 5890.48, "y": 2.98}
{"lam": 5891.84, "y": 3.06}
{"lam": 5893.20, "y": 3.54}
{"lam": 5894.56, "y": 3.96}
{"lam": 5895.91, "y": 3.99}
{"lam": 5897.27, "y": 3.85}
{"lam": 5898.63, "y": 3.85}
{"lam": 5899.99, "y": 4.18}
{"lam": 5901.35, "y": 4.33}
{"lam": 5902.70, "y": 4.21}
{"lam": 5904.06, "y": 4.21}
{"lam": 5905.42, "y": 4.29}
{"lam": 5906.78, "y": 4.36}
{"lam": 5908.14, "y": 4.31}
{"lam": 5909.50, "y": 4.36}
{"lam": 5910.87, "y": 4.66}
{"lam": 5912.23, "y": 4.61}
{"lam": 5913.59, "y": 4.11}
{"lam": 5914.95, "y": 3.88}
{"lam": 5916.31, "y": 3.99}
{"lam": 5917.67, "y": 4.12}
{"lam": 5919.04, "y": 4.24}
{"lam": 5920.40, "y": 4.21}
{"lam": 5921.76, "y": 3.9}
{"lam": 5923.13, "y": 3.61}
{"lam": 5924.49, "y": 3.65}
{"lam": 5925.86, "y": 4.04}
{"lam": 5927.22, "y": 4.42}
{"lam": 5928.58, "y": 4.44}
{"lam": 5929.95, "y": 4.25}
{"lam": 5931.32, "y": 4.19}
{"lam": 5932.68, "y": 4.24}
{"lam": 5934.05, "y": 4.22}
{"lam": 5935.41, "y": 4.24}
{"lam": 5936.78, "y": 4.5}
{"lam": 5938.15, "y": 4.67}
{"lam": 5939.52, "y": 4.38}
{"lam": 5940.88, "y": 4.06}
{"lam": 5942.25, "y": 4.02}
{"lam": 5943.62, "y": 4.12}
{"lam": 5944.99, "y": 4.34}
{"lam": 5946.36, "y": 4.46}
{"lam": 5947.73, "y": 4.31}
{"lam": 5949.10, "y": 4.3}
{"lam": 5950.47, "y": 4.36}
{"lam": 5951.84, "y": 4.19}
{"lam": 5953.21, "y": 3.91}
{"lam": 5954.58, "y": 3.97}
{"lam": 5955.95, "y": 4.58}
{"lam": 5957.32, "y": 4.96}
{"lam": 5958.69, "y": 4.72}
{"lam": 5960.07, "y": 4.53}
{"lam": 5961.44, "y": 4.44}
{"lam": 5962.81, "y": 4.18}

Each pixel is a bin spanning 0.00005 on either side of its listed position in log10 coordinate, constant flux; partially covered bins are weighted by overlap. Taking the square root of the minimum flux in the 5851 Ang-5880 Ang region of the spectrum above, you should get 1.89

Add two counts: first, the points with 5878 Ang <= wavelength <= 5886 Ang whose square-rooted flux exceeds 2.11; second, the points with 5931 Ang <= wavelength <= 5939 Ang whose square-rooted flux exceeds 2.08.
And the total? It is 6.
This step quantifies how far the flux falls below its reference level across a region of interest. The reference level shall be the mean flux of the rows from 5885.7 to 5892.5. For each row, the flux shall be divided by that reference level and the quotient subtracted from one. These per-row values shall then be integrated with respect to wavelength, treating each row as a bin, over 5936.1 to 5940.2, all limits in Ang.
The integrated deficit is -1.3 Ang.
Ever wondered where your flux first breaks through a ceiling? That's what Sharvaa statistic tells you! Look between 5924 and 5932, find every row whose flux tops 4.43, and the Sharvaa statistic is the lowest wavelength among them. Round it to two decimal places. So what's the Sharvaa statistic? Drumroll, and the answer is 5928.58 Ang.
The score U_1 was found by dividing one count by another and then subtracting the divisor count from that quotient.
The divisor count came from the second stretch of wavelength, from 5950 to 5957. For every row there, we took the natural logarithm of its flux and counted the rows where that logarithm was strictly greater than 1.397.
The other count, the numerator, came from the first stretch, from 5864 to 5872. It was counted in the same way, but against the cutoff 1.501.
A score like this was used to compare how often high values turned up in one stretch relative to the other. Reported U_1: -2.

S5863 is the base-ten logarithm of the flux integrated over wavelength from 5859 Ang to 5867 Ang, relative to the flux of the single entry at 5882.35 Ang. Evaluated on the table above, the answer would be 0.88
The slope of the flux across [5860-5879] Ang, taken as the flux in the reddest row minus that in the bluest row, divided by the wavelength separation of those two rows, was 0.044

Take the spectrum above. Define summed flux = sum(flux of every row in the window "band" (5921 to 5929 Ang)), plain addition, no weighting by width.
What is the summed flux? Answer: 24.1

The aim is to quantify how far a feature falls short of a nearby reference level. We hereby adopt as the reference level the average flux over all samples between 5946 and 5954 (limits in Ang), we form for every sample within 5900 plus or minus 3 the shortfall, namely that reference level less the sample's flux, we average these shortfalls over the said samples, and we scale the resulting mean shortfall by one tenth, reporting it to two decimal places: 0.02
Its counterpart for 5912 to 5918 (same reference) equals 0.01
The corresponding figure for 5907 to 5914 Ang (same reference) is -0.02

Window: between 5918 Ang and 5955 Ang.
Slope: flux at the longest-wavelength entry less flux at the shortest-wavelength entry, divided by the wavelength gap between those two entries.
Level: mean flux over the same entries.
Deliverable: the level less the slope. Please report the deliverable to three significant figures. 4.20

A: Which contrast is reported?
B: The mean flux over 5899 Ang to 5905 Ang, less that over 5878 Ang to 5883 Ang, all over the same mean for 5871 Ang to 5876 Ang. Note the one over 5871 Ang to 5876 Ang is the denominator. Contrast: -0.11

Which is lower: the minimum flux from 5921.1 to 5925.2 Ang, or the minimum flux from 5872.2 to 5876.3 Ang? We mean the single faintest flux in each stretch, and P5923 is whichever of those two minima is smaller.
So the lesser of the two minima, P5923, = 3.61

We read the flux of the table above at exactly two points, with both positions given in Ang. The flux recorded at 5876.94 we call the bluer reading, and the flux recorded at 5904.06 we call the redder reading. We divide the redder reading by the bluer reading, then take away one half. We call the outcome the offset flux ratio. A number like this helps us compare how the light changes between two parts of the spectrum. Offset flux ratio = 0.41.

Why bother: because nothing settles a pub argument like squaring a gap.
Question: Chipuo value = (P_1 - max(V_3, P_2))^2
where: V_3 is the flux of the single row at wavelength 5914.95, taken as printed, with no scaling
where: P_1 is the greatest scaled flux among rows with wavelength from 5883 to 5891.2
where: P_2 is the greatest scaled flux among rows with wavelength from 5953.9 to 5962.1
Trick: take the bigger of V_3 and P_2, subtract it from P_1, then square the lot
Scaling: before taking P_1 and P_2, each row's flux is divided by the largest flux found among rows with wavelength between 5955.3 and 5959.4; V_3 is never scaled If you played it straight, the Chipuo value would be 9.2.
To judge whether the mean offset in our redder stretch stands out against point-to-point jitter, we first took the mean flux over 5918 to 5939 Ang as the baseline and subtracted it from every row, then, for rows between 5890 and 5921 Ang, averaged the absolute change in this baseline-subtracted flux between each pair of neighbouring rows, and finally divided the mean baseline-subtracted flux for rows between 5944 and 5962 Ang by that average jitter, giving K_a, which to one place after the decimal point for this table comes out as 1.3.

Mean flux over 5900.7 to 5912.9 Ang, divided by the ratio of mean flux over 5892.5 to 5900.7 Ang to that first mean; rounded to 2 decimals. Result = 4.91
